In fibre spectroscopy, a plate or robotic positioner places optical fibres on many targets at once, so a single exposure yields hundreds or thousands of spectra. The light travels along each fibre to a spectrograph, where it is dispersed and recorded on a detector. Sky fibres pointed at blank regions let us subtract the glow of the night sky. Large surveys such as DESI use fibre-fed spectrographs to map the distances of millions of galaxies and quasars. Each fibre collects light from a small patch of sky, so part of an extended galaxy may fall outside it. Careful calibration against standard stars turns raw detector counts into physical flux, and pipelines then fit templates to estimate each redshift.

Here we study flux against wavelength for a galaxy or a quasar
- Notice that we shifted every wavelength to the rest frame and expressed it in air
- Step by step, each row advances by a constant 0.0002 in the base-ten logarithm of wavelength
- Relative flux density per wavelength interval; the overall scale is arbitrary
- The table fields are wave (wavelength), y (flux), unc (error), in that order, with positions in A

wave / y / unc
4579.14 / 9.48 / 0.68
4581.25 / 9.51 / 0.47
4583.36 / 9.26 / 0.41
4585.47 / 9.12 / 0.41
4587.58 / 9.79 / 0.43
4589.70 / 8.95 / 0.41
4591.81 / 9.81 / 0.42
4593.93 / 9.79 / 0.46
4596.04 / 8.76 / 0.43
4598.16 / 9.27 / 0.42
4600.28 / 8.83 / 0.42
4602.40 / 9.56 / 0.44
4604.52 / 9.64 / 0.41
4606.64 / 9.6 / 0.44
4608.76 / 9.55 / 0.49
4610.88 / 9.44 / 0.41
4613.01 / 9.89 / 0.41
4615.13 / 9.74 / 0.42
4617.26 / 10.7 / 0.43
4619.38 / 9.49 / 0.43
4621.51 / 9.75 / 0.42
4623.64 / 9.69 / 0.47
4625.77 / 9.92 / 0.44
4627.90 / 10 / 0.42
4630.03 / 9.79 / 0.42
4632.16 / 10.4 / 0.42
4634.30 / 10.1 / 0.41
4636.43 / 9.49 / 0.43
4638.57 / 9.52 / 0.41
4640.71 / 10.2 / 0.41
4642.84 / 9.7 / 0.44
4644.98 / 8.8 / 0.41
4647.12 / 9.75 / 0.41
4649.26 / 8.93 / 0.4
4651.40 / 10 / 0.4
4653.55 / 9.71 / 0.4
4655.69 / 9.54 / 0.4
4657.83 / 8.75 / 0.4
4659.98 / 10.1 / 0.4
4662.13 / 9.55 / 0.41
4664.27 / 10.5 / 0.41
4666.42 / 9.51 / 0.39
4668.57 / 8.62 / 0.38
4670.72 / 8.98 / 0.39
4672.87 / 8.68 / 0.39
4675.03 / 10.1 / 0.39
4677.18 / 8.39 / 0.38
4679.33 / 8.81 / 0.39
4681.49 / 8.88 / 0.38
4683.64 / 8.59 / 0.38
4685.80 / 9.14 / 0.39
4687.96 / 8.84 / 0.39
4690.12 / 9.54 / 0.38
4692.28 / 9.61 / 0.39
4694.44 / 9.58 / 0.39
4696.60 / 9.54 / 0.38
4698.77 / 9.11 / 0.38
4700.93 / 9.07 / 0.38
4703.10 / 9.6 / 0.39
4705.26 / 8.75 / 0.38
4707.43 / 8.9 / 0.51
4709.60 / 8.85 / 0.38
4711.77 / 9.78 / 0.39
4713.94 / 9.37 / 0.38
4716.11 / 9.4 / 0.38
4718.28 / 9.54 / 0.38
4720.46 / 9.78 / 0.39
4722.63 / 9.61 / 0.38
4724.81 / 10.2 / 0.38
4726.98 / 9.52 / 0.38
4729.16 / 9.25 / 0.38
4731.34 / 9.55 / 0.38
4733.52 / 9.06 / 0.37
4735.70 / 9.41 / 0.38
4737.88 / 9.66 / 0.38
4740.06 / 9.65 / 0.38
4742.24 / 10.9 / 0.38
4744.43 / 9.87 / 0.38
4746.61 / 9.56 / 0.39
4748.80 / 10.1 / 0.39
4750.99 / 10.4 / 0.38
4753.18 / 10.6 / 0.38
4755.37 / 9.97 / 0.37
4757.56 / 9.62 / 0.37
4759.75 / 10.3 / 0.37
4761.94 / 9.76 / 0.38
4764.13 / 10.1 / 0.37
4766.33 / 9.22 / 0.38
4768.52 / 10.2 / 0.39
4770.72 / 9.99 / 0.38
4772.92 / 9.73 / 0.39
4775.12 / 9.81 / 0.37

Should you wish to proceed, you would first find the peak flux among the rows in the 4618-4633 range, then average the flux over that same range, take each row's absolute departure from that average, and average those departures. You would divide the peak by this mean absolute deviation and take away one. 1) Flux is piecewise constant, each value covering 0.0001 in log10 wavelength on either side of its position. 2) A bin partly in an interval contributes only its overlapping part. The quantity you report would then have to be 49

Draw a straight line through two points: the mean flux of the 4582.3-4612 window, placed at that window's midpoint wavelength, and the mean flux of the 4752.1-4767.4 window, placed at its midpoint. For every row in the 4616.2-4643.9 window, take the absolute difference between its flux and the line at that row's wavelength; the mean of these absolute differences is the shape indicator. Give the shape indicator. 0.41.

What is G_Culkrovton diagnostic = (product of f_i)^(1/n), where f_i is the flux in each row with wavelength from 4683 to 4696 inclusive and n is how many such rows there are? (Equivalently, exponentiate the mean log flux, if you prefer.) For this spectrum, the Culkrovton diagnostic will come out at 9.2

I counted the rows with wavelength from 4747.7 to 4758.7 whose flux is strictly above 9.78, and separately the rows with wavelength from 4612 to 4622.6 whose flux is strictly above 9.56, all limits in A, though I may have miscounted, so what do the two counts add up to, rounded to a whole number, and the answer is 8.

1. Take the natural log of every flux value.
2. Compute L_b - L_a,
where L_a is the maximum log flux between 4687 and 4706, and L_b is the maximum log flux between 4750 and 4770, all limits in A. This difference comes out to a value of 0.10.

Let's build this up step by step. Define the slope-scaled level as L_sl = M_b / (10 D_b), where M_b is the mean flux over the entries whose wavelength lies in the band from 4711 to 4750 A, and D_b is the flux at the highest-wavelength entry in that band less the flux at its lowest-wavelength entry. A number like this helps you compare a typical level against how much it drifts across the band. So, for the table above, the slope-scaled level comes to 3.0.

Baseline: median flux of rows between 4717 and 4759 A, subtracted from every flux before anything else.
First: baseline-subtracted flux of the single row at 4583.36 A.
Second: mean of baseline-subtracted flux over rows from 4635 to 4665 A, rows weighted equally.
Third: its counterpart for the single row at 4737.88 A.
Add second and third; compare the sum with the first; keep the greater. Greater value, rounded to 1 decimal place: 0.0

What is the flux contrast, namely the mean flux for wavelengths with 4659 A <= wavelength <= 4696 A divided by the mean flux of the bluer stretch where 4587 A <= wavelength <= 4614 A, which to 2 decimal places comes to 0.98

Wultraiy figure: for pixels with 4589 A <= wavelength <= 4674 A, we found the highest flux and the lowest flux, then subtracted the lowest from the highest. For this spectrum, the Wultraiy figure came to 2.1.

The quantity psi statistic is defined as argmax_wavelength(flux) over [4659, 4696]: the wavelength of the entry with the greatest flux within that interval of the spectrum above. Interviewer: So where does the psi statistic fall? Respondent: 4664.27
